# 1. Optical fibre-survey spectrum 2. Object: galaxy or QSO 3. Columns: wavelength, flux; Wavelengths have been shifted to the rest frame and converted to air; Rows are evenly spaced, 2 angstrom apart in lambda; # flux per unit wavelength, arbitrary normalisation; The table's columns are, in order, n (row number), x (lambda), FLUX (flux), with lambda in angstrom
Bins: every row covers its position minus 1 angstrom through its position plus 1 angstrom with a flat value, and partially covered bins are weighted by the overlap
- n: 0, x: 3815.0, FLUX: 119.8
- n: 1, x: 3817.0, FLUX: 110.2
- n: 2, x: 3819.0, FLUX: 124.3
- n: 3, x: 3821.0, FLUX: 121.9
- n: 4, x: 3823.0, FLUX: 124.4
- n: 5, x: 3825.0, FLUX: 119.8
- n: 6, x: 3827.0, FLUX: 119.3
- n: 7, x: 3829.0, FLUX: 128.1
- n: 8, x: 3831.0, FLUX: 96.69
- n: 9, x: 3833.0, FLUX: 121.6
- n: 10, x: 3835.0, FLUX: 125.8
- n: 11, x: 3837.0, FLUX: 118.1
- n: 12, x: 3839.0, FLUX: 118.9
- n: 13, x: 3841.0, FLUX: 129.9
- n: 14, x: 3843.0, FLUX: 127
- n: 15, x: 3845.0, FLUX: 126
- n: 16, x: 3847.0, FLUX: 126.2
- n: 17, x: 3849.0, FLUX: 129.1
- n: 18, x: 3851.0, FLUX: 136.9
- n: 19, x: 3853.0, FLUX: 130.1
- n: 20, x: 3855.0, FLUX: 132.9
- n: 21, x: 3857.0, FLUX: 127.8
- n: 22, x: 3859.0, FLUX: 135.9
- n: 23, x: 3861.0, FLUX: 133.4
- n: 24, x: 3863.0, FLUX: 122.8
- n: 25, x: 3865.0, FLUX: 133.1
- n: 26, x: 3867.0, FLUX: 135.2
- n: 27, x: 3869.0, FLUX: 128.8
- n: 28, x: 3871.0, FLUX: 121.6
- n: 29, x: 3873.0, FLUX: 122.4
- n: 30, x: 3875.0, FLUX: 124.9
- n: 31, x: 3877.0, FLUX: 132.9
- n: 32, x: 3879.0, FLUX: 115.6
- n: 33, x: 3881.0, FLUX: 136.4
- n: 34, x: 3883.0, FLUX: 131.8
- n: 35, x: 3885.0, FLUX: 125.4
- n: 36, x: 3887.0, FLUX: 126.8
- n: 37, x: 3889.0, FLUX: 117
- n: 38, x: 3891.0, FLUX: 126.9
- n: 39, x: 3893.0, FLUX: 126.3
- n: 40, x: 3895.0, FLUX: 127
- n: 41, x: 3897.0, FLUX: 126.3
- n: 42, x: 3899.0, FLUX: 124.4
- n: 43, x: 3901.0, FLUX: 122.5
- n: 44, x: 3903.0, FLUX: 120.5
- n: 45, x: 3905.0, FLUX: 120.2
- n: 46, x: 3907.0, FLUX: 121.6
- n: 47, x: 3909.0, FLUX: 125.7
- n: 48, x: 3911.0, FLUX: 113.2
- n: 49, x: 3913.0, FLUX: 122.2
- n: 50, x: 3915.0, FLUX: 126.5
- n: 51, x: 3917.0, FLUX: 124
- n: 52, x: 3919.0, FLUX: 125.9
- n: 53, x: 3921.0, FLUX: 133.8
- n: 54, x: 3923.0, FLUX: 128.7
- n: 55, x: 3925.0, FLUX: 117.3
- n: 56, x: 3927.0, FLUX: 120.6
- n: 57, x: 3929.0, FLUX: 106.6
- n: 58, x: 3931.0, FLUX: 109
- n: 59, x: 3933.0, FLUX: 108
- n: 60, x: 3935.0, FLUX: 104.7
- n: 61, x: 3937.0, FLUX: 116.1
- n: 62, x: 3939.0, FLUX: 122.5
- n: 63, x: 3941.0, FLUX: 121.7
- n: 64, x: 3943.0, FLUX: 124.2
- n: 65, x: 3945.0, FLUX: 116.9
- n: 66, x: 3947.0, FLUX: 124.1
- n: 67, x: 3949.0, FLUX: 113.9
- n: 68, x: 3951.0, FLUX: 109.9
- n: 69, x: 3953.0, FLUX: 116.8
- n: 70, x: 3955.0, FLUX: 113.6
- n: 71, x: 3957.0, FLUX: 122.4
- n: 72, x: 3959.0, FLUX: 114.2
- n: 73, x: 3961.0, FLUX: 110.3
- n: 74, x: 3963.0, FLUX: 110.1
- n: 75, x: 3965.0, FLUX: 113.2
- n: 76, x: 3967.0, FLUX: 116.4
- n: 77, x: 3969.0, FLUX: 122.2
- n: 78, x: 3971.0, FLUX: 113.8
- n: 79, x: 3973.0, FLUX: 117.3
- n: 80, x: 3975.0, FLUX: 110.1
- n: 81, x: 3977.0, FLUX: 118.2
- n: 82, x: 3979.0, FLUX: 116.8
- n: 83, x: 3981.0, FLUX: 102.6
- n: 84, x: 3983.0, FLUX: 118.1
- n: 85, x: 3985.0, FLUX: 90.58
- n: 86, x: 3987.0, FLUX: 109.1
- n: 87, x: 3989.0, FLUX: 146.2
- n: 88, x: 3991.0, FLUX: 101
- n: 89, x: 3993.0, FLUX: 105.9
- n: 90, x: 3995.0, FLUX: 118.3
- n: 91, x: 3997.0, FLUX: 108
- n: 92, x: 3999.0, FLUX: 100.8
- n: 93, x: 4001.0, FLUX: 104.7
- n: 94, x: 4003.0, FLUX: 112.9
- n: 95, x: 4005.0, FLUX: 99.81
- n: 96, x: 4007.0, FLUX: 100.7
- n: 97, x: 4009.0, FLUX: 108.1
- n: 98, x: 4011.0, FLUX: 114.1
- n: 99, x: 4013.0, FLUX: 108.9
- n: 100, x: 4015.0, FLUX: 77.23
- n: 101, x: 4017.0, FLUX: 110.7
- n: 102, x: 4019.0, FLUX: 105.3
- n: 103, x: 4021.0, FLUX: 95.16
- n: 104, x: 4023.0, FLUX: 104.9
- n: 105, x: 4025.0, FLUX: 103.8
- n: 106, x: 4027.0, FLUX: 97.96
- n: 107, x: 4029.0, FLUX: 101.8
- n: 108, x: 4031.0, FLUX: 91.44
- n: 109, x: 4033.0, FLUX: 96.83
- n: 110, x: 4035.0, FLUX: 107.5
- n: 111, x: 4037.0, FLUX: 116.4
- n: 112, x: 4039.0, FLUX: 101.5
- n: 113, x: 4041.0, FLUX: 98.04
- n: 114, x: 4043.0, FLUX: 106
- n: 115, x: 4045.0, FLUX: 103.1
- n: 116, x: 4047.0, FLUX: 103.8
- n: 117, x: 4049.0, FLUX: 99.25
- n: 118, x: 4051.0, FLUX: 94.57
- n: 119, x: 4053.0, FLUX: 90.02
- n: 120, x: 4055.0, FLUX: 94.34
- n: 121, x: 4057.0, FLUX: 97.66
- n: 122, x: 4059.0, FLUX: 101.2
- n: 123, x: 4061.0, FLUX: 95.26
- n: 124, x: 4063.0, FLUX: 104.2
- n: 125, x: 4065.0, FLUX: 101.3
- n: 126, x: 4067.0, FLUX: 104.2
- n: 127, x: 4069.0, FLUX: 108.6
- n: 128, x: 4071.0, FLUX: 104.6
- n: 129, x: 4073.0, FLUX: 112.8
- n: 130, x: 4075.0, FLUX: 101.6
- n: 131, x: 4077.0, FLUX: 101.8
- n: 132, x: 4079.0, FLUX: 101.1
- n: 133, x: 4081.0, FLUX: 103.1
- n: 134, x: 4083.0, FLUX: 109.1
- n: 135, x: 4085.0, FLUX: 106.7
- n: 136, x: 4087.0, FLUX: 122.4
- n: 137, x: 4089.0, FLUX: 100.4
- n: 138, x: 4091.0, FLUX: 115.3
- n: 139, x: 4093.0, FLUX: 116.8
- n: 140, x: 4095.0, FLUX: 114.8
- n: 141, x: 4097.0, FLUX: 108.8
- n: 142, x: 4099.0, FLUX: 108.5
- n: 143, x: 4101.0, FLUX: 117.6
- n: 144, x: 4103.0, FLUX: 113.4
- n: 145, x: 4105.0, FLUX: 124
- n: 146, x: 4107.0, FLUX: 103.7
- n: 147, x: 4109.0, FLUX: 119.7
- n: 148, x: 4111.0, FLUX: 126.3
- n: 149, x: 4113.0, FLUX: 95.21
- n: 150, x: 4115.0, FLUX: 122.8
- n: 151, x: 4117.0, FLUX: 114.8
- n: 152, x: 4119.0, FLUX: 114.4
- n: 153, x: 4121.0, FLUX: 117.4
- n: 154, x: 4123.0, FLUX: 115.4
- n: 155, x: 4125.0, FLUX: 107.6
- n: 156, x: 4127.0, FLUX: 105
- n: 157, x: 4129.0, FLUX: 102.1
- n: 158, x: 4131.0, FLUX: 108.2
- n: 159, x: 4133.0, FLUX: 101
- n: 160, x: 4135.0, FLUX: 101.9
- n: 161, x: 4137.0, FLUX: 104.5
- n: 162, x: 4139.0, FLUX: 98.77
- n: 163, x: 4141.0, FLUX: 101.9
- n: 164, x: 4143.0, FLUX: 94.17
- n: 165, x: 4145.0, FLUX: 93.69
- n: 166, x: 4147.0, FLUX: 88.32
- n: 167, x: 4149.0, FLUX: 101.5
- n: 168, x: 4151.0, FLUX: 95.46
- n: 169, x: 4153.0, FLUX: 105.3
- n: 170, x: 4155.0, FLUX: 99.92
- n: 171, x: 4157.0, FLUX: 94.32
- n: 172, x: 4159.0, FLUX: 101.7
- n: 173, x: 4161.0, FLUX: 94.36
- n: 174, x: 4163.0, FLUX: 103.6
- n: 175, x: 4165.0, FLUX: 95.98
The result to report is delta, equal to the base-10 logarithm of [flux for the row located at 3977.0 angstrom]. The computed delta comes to 2.07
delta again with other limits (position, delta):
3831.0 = 1.99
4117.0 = 2.06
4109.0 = 2.08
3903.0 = 2.08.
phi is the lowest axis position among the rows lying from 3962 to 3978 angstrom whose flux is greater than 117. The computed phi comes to 3969.0 angstrom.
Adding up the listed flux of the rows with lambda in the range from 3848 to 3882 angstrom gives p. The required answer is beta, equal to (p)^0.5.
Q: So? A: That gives 47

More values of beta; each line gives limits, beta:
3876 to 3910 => 46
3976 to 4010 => 43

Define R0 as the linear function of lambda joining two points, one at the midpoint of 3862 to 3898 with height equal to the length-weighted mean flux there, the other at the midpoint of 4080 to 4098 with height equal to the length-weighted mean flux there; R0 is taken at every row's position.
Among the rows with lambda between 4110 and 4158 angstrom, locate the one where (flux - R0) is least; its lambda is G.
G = 4147.0 angstrom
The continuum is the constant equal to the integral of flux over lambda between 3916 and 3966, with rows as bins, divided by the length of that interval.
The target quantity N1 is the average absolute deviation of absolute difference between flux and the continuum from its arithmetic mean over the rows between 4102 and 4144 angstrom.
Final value 5.7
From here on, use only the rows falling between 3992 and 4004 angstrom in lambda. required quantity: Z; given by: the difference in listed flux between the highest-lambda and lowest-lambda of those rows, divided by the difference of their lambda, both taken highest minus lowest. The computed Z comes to 0.7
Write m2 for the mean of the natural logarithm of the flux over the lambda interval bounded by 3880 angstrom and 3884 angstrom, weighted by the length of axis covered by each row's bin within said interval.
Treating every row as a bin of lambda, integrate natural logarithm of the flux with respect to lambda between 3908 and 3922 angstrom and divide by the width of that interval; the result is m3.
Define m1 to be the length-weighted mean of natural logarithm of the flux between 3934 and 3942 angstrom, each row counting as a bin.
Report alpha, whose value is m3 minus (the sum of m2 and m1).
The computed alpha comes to -4.83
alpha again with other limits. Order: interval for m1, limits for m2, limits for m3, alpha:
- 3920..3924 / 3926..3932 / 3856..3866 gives -4.72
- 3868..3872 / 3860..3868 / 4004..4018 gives -5.08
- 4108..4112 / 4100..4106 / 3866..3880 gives -4.75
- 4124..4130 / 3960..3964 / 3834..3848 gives -4.53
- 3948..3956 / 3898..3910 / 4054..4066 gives -4.95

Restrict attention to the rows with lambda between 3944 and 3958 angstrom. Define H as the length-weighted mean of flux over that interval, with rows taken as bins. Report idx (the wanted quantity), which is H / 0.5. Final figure 234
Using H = 117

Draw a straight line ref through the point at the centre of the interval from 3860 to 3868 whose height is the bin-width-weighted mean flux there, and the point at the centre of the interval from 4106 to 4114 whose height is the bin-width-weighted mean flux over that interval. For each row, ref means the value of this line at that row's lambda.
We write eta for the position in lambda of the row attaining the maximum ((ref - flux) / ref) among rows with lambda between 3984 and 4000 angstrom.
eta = 3985.0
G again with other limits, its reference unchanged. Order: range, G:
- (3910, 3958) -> 3935.0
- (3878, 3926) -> 3879.0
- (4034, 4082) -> 4053.0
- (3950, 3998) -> 3985.0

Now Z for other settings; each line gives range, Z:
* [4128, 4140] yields -0.3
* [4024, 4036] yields 0.4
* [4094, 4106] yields 0.9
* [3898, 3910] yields 0.1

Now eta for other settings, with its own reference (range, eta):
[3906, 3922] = 3911.0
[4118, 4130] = 4129.0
